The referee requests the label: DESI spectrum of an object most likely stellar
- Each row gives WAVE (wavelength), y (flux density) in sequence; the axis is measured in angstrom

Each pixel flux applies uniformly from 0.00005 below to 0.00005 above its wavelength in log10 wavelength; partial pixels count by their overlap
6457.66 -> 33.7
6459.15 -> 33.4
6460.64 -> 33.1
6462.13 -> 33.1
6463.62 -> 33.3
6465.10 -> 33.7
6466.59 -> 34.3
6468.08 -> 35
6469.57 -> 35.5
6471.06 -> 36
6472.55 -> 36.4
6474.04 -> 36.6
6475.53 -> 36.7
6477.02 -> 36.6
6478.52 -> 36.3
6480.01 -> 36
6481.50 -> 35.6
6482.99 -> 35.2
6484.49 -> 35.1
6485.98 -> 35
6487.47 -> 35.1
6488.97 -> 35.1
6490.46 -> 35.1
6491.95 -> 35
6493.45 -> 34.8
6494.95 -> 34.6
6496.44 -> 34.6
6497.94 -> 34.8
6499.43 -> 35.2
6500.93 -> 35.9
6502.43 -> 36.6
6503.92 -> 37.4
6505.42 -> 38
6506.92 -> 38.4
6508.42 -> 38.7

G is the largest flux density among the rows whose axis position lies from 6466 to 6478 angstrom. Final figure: 36.7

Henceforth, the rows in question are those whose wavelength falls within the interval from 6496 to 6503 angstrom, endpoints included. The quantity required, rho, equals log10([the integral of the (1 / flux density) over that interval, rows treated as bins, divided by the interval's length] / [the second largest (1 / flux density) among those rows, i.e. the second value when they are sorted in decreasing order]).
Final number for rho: -0.0078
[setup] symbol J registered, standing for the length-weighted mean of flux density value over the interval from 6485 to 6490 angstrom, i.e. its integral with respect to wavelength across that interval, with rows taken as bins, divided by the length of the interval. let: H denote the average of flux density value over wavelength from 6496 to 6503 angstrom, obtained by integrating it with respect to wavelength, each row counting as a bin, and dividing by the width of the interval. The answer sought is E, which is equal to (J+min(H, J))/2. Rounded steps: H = 35.4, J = 35.1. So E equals 35.1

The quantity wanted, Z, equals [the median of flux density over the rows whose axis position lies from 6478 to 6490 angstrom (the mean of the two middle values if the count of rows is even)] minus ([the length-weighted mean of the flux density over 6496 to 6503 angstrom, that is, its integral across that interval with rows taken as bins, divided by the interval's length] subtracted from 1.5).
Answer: 69.1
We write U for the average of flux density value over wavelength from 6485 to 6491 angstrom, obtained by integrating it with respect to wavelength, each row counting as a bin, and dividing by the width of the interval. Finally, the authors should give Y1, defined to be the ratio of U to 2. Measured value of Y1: 17.6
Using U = 35.1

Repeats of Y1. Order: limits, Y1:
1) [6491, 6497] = 17.4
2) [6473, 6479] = 18.3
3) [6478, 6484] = 17.9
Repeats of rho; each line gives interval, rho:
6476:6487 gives -0.0072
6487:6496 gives -0.0017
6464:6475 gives -0.0120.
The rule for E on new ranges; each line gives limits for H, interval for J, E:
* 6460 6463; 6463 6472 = 33.9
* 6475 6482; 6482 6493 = 35.1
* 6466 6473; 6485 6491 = 35.1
